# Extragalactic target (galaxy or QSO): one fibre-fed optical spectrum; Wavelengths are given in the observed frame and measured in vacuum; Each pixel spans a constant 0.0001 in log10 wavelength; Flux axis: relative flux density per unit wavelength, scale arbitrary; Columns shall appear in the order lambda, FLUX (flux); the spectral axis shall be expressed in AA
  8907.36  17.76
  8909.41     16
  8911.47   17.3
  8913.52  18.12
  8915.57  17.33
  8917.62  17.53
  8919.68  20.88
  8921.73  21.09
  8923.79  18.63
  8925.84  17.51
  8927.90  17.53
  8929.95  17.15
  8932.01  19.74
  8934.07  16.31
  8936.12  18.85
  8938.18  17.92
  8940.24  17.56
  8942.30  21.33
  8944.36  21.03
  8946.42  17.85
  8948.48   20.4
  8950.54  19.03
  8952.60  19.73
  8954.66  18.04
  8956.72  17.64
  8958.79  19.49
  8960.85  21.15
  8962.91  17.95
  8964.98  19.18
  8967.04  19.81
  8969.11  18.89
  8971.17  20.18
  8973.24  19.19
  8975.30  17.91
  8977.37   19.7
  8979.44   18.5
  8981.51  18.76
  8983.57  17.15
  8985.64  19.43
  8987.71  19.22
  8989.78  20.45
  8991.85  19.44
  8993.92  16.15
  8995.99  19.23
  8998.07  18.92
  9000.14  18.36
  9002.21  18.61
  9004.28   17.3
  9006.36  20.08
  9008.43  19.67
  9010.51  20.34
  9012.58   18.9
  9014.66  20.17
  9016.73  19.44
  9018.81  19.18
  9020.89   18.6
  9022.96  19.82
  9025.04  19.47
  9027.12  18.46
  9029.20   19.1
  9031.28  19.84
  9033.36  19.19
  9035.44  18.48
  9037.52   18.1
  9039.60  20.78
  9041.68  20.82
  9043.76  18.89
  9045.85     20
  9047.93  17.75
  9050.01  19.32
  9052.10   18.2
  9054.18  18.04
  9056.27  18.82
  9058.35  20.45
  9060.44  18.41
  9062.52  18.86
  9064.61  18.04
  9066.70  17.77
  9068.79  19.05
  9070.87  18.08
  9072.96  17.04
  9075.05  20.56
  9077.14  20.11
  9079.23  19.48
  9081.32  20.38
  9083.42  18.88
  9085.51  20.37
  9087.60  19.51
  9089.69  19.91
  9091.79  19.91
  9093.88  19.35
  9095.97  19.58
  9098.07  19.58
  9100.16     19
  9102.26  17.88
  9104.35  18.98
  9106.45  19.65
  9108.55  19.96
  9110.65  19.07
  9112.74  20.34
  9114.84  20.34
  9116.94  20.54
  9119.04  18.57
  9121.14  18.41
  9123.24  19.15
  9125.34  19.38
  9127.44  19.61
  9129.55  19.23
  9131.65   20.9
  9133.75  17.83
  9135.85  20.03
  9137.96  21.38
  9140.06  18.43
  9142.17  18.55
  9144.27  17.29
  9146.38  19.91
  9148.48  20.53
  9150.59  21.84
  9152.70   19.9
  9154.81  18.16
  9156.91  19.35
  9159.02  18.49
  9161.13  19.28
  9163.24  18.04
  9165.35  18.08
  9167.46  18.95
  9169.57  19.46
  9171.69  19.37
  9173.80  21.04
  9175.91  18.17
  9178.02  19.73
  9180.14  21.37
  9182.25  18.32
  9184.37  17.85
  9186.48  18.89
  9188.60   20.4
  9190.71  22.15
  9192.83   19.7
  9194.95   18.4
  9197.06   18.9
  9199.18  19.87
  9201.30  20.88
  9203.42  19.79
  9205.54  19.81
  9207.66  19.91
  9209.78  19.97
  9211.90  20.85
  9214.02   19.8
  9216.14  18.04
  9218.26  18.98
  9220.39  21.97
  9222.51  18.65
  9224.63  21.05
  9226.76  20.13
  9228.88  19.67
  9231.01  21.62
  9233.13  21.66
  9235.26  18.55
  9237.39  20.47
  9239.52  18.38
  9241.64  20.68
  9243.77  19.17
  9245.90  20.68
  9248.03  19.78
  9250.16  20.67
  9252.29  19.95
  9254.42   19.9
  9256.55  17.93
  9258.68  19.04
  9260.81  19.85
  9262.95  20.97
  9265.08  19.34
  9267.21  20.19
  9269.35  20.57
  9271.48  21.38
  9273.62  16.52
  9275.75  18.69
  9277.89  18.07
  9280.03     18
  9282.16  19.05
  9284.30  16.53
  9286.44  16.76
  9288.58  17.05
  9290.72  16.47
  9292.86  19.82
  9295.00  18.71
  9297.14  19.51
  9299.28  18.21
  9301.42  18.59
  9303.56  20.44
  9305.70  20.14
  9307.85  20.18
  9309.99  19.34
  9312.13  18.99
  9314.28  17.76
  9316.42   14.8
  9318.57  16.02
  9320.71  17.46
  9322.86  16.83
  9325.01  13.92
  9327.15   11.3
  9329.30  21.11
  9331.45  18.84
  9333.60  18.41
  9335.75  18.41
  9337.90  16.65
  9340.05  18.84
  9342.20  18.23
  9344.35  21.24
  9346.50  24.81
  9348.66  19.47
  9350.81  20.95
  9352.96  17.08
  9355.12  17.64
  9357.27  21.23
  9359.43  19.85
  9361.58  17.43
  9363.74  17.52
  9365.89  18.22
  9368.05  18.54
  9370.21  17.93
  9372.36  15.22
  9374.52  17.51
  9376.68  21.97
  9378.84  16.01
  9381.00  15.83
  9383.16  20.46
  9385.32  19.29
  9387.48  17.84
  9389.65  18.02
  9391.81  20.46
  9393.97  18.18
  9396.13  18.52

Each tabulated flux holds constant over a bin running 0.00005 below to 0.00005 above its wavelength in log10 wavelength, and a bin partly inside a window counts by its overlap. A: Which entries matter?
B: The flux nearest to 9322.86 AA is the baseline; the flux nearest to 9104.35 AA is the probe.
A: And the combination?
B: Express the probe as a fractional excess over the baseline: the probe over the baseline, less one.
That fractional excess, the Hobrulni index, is 0.13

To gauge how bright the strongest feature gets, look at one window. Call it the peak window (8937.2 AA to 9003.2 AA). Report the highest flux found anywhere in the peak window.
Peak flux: 21.33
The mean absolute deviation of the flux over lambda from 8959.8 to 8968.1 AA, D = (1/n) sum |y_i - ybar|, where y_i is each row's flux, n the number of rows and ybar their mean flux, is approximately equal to 0.96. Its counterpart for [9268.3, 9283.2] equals 1.23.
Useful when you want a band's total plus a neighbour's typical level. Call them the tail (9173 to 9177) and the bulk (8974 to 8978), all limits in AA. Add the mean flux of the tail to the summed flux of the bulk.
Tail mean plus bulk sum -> 57.2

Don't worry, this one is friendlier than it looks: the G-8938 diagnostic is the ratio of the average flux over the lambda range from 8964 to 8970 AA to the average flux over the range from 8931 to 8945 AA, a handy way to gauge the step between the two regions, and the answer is 1.02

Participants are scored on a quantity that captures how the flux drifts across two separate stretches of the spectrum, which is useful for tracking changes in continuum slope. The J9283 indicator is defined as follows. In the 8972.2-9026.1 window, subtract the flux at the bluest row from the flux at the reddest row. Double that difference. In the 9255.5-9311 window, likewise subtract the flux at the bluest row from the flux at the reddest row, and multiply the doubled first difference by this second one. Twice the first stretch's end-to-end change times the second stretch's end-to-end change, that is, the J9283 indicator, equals 0.8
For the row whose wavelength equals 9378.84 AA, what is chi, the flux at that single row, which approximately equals 16.01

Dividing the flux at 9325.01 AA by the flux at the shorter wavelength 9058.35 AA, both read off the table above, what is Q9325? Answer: 0.68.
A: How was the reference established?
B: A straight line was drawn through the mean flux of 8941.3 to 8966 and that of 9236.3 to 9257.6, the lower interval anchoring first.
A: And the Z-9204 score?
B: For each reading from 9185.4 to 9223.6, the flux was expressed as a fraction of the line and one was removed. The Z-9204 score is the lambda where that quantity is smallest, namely 9216.14 AA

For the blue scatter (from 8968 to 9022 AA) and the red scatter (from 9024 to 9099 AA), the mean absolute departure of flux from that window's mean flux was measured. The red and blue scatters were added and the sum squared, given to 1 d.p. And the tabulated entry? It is 2.4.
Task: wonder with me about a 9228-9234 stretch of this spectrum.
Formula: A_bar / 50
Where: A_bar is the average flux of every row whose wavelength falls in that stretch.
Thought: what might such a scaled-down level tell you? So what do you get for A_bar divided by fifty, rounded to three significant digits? 0.420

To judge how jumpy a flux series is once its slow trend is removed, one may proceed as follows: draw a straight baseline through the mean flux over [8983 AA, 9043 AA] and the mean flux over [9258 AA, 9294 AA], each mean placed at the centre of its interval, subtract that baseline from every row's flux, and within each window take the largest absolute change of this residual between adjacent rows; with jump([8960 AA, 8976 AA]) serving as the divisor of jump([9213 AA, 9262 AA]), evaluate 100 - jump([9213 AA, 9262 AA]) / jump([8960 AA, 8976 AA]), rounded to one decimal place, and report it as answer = 99.0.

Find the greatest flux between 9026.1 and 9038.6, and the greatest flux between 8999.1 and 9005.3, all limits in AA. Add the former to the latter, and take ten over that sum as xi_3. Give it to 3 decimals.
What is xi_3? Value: 0.260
